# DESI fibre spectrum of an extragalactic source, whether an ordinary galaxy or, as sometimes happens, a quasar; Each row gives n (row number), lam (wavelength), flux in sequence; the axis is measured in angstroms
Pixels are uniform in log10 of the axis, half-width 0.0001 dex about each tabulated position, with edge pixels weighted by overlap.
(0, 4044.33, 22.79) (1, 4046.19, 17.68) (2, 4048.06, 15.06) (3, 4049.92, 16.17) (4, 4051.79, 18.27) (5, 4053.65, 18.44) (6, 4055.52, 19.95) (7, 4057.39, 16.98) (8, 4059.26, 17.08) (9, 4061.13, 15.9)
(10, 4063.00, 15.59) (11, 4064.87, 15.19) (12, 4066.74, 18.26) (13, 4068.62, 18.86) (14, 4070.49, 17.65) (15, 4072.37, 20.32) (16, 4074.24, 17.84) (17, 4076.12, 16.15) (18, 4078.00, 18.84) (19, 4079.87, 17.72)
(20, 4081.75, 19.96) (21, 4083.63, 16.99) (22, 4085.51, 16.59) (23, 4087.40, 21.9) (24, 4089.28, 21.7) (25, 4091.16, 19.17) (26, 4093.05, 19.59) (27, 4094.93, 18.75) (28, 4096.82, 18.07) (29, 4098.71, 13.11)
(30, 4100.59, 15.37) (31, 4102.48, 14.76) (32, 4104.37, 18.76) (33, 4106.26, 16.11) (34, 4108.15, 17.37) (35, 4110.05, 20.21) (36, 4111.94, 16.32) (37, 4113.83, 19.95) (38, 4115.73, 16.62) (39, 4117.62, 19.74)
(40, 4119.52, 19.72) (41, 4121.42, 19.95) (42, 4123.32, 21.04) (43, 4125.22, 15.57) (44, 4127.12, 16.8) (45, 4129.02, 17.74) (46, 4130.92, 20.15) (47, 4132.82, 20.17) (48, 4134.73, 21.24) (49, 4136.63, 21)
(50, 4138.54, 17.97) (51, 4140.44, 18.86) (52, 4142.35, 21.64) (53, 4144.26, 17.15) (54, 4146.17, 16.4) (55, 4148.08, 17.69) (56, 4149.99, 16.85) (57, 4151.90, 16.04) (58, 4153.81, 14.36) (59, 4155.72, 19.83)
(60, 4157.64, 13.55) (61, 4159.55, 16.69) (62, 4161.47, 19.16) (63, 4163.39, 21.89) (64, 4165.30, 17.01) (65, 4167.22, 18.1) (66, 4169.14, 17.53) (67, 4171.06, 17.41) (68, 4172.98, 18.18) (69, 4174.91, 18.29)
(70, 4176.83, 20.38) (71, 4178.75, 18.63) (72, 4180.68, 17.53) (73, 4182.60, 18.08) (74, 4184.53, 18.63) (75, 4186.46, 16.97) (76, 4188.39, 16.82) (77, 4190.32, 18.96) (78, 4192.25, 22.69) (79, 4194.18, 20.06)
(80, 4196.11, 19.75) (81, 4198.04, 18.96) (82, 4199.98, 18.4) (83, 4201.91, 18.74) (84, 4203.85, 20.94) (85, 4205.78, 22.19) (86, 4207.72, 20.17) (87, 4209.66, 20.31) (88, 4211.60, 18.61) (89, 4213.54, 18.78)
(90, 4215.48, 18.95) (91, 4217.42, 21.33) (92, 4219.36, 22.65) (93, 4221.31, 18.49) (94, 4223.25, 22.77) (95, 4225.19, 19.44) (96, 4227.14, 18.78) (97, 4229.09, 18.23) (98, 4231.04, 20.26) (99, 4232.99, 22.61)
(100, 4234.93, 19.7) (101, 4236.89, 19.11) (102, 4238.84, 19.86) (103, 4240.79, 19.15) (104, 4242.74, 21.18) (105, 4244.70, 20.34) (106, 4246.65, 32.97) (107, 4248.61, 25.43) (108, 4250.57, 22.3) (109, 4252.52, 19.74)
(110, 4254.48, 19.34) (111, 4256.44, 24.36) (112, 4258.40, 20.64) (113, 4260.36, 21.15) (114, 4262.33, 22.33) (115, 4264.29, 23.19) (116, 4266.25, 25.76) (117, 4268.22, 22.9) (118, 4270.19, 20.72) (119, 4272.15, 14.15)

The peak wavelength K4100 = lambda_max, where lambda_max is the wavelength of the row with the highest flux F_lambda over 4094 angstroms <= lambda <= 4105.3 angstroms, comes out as 4104.37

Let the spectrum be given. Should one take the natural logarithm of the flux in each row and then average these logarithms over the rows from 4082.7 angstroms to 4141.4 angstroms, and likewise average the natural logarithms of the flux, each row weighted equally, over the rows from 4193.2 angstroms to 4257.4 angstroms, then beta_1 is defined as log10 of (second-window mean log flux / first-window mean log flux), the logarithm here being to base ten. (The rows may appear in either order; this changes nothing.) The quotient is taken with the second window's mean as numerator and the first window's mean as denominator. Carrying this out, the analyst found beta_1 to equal 0.017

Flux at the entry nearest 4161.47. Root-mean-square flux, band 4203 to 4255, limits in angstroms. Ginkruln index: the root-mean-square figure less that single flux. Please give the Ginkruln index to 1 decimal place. 1.9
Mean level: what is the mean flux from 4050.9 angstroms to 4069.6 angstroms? 17.5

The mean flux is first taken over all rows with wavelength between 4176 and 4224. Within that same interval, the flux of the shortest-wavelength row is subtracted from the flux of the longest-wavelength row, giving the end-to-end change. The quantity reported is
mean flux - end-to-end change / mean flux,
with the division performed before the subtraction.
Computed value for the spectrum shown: 19.5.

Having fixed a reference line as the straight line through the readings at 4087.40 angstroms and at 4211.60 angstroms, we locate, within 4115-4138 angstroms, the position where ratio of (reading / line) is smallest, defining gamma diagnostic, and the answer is 4125.22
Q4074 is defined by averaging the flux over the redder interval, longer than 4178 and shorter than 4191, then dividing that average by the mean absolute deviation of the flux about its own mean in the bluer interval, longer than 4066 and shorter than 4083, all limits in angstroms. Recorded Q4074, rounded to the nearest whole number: 18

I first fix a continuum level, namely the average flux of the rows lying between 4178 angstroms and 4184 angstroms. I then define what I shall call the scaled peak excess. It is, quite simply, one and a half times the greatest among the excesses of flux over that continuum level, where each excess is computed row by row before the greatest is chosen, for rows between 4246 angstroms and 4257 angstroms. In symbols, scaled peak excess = 22.3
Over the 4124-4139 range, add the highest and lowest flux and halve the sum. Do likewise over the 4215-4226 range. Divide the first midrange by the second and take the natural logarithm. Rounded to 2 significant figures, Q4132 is -0.11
